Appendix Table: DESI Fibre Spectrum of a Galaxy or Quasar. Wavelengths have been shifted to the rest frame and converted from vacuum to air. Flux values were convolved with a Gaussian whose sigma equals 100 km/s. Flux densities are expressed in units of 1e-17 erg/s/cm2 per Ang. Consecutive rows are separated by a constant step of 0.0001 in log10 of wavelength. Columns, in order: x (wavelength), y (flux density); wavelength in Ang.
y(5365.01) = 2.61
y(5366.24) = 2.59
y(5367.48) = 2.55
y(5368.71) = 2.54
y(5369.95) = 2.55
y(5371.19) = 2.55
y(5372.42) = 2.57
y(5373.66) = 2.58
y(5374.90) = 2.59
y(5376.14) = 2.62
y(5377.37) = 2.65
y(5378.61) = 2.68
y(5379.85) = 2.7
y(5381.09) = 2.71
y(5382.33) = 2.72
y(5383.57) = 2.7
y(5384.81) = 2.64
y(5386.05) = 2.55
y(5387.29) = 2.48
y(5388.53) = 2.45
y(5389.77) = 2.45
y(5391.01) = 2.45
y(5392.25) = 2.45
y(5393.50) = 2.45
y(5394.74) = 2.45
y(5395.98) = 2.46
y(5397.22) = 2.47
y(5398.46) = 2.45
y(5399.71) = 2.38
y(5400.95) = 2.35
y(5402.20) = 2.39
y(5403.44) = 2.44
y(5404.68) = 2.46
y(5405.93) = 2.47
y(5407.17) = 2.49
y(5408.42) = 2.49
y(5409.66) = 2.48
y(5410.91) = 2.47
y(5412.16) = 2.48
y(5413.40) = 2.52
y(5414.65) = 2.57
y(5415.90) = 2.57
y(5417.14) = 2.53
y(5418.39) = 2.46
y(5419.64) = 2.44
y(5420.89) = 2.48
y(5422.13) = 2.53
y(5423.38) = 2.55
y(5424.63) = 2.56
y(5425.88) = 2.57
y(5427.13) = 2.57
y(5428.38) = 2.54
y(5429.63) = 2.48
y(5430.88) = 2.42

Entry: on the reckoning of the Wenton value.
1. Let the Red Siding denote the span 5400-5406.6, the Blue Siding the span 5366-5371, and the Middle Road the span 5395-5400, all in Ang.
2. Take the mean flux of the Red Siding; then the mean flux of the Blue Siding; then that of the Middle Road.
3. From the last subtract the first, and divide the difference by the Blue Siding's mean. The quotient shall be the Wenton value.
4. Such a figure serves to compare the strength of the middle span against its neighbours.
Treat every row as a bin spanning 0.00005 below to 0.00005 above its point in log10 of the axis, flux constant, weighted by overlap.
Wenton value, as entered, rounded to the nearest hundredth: 0.01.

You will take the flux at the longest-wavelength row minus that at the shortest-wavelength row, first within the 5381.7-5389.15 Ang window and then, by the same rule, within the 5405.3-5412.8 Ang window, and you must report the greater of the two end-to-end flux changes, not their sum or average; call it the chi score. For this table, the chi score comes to 0.01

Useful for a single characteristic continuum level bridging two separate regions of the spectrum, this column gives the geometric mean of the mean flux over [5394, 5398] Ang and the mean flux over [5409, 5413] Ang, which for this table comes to 2.47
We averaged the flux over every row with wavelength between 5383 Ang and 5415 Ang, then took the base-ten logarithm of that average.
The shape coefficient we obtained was 0.394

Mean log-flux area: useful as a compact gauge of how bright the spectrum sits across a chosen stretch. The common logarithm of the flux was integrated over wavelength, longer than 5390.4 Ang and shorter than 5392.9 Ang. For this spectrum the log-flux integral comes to 0.97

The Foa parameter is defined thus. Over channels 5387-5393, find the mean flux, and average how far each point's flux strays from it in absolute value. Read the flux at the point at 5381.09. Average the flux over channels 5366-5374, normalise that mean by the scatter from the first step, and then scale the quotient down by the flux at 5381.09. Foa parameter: 98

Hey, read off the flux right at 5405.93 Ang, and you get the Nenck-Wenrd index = 2.47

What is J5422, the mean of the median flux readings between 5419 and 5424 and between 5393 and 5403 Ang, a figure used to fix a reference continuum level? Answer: 2.48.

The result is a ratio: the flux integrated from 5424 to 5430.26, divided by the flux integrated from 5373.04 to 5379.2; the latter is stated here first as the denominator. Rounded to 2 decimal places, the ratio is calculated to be 0.98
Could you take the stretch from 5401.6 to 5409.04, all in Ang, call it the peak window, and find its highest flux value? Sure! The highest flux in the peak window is 2.49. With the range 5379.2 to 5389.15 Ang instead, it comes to 2.72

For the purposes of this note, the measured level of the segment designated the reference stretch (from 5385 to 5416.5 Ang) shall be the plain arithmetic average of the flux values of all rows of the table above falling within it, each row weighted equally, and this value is 2.47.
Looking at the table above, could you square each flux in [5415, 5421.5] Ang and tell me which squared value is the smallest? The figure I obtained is 5.95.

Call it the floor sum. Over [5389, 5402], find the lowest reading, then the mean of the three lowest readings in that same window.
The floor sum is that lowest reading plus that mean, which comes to 4.7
